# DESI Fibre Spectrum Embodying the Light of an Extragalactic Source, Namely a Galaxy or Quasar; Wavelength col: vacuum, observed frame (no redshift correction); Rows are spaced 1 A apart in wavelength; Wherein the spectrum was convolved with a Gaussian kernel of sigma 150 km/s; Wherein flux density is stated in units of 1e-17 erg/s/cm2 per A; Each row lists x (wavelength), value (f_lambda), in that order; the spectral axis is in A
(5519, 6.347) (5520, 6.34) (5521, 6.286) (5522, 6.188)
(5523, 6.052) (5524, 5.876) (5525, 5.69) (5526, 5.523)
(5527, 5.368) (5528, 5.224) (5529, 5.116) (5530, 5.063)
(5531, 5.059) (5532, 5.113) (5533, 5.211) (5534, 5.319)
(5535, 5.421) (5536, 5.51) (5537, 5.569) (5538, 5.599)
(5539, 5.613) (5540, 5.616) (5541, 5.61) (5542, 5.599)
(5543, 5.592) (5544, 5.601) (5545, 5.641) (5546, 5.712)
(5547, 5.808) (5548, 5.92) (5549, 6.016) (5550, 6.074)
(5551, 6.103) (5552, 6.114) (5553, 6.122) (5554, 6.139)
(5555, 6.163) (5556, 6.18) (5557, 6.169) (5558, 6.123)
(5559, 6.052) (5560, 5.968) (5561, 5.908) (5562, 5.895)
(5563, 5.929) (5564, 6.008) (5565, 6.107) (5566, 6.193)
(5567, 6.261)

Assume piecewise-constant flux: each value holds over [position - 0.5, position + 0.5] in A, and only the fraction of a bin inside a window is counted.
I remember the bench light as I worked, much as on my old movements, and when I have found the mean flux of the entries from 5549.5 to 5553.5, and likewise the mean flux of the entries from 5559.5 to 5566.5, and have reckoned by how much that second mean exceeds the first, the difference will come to -0.10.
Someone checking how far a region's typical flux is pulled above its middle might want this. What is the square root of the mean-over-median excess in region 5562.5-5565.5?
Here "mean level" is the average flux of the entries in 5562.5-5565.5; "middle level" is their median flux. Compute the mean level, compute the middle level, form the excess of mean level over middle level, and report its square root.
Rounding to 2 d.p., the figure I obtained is 0.08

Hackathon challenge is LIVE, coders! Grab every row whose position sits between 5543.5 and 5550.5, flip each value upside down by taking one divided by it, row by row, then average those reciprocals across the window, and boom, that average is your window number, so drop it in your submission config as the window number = 0.172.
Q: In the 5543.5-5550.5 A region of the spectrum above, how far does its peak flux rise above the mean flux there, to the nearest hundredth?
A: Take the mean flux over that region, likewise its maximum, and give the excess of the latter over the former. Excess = 0.25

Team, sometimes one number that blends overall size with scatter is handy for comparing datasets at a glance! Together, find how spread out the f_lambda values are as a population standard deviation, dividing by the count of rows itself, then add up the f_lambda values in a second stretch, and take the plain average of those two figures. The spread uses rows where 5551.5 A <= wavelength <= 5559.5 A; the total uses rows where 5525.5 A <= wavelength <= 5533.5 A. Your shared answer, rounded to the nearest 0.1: 20.9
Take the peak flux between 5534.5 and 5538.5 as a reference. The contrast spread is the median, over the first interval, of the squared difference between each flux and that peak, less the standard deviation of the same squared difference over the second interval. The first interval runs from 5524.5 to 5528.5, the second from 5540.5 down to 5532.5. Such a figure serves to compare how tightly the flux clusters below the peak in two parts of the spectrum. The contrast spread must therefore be -0.02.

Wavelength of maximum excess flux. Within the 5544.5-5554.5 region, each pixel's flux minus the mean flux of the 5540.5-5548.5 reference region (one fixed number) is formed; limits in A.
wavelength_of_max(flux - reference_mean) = 5554 A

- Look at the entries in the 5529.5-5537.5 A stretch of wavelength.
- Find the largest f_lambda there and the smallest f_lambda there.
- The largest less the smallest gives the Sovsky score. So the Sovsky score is 0.51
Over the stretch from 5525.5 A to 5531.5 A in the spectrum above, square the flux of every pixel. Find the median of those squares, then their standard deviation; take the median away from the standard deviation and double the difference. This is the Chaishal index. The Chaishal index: -50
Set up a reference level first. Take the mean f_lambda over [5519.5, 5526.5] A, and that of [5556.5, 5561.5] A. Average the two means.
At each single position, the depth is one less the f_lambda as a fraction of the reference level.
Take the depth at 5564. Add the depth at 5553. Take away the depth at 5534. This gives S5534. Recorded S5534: -0.132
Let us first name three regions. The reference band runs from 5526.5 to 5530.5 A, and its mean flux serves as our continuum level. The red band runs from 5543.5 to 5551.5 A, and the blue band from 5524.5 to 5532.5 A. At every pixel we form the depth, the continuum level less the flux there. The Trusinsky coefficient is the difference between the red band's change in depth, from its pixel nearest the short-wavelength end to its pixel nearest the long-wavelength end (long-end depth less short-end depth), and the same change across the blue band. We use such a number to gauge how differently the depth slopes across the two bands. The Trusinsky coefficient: -1.1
